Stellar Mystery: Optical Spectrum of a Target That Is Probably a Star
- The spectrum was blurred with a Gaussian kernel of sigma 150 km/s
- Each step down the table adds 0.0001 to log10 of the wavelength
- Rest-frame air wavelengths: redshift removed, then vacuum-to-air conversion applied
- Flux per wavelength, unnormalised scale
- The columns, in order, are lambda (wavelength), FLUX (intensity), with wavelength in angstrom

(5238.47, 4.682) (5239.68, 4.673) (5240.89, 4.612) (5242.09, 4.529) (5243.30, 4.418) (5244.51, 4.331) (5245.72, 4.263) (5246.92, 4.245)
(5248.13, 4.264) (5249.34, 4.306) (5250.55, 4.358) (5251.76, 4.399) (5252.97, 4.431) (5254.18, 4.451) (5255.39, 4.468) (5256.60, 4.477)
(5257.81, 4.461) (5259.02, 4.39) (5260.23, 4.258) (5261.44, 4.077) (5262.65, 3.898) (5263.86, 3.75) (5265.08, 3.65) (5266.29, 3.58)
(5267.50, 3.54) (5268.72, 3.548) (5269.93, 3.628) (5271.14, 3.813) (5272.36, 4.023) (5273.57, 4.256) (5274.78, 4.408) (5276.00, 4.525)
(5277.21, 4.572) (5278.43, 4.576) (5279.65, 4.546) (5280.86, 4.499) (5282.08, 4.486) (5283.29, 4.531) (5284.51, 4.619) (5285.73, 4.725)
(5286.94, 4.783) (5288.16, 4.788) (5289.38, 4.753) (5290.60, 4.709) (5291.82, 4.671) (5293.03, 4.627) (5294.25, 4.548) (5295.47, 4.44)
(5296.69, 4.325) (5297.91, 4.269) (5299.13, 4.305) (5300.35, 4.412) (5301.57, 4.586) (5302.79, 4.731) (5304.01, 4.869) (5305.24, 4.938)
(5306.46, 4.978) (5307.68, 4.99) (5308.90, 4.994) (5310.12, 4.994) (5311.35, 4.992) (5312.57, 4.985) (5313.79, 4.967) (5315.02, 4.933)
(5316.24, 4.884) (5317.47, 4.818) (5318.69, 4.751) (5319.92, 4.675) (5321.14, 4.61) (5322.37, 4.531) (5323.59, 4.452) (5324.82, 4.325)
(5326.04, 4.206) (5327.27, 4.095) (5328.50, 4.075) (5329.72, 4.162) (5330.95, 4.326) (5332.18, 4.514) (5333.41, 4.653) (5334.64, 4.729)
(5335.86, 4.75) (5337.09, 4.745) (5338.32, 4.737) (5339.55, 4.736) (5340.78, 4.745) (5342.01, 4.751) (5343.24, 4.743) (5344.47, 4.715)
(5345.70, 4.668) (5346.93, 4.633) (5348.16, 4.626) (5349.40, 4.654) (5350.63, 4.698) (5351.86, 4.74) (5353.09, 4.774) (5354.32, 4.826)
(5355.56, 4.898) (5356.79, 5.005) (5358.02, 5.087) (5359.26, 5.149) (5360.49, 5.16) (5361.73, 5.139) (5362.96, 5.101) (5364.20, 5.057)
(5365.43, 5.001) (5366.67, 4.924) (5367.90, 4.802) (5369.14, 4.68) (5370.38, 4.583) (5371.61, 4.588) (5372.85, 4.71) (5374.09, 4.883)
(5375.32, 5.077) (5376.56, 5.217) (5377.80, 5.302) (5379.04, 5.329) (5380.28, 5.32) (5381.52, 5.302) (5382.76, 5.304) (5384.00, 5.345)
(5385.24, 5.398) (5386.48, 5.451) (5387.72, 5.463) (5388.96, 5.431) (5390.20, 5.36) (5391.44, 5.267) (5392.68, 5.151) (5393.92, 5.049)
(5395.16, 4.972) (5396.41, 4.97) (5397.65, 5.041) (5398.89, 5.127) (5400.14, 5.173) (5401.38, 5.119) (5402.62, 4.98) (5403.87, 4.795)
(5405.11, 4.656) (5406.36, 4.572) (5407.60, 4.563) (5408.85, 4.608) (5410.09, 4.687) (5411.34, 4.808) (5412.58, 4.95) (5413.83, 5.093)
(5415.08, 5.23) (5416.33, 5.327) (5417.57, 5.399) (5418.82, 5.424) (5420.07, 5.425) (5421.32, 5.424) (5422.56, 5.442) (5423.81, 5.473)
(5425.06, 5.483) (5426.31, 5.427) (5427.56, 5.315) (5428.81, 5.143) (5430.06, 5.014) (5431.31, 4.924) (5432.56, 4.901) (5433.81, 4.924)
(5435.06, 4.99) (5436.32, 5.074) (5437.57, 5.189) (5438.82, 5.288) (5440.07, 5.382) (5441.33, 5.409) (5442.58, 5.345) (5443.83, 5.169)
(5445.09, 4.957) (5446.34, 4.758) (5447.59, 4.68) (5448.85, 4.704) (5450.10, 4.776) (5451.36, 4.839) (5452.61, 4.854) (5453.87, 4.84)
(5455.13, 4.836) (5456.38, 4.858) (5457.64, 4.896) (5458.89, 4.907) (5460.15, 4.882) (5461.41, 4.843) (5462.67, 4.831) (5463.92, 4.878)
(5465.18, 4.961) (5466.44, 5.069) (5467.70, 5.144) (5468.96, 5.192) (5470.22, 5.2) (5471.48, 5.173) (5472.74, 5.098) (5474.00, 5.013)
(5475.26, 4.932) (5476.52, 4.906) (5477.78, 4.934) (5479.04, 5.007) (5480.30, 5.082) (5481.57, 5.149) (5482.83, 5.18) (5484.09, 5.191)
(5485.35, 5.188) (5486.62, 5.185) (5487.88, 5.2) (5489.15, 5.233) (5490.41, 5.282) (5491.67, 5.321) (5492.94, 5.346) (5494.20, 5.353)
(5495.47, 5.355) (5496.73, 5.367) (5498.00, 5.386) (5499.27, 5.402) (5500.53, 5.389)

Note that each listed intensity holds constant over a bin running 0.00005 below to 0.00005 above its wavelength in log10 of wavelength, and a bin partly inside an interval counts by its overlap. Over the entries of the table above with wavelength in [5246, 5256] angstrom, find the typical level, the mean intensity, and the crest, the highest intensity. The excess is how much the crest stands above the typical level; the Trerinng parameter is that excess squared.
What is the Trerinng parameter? 0.011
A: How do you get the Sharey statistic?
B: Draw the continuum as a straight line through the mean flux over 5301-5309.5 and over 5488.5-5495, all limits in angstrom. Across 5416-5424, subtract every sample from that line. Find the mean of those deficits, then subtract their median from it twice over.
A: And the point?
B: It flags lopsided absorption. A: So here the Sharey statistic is 0.29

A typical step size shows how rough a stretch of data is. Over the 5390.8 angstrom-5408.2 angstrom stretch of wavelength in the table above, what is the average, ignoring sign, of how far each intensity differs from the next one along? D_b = 0.09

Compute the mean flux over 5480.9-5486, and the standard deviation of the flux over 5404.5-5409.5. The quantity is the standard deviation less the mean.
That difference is -5.1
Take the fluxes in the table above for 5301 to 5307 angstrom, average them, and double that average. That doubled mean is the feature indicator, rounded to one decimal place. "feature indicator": 9.6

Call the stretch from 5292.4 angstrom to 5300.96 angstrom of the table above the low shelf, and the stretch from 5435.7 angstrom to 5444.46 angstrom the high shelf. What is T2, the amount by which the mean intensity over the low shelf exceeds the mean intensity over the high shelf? -0.8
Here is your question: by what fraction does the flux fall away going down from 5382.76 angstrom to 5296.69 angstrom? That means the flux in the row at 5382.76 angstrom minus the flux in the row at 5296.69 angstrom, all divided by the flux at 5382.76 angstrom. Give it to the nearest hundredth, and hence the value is 0.18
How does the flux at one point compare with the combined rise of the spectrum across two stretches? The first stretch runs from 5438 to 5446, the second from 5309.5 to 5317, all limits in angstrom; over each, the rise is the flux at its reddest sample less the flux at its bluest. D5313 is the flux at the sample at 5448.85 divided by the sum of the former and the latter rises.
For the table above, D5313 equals -10.7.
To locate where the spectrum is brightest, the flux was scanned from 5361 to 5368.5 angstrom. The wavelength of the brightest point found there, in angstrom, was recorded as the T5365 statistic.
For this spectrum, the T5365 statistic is 5361.73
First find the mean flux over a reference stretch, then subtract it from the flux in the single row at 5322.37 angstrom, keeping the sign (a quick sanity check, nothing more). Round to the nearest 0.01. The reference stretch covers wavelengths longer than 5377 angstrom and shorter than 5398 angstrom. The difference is -0.73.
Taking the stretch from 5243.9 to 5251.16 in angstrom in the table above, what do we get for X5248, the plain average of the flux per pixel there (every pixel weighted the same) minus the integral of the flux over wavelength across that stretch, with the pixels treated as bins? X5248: -27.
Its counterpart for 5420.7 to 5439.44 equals -92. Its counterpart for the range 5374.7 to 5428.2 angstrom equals -271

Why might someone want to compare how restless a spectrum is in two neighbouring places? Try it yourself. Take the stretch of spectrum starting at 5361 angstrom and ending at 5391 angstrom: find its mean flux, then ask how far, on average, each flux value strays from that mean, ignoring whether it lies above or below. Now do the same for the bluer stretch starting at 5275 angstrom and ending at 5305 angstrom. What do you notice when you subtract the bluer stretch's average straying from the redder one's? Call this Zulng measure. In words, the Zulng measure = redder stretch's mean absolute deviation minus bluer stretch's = 0.11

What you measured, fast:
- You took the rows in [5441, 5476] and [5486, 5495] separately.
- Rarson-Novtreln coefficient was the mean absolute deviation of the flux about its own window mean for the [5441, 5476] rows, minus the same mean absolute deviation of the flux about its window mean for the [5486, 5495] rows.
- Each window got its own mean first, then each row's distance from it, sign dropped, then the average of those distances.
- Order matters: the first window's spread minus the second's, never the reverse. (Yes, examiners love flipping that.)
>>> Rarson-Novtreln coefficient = 0.10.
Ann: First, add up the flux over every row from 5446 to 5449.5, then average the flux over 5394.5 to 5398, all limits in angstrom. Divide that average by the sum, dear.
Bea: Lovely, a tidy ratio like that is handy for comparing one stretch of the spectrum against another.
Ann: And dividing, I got 0.353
